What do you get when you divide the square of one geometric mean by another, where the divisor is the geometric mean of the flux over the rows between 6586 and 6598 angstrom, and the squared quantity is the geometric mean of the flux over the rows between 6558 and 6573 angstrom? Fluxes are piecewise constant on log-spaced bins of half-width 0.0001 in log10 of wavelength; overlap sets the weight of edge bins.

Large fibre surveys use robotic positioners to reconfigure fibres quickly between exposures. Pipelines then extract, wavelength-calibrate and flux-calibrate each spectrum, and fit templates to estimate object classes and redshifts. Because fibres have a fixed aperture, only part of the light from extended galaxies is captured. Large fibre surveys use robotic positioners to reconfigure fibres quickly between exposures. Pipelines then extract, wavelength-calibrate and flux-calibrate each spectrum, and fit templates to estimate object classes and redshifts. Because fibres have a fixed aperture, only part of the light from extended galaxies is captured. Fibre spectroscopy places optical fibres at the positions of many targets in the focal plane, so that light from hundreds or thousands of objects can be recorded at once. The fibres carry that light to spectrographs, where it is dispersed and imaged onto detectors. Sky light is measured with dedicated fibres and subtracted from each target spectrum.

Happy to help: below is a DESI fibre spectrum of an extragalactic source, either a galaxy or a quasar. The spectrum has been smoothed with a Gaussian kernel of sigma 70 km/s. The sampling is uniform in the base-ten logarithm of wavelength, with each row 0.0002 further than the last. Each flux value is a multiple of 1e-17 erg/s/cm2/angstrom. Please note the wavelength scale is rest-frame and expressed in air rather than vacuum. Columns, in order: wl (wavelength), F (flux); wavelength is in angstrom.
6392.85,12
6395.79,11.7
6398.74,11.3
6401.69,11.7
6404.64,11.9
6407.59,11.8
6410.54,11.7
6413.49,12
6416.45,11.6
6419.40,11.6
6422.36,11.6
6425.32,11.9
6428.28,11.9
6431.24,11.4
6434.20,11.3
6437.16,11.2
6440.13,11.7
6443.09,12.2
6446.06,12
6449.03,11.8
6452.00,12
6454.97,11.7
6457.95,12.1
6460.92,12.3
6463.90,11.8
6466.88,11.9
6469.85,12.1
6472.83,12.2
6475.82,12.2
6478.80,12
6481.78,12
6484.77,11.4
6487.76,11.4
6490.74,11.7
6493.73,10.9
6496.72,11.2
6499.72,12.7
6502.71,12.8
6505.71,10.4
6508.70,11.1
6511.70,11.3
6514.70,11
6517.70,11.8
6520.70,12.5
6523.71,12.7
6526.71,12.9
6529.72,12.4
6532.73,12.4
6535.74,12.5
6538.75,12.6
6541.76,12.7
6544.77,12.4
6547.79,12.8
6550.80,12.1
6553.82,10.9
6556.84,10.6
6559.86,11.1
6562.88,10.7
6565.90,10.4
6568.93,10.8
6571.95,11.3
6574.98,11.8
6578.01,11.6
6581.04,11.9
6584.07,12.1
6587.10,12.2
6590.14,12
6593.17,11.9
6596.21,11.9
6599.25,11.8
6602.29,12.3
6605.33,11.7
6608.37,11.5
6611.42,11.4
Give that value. 9.8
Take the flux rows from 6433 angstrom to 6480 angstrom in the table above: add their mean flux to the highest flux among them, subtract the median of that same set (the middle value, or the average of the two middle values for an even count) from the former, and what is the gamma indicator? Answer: 12.2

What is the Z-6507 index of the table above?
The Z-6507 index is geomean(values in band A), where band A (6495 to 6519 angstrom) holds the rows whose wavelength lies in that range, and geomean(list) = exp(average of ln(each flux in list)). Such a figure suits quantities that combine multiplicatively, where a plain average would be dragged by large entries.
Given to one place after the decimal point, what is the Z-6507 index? 11.5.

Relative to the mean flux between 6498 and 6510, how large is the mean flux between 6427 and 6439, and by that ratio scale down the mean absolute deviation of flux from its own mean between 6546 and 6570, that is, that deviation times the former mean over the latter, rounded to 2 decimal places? 0.65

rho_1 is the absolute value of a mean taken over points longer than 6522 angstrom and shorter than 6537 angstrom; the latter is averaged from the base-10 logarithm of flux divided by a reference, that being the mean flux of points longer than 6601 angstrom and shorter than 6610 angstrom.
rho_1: 0.027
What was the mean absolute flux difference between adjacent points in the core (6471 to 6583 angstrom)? 0.45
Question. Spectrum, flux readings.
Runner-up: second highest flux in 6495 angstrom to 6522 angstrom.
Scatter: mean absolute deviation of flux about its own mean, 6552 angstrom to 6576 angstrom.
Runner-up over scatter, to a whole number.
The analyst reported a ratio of 38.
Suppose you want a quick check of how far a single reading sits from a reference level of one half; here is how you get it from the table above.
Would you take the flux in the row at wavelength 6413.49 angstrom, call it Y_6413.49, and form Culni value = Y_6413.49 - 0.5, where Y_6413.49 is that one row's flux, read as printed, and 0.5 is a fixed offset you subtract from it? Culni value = 11.5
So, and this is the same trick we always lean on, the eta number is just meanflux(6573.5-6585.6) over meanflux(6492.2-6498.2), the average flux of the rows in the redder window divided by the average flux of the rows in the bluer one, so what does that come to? 1.07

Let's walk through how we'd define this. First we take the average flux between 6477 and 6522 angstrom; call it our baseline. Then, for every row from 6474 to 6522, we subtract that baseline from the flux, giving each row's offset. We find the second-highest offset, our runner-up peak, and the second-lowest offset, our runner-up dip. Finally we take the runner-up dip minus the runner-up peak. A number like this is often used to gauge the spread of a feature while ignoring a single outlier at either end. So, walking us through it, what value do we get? -1.8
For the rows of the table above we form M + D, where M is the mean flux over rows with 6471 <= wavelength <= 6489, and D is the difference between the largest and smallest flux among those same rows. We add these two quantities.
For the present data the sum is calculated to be 12.7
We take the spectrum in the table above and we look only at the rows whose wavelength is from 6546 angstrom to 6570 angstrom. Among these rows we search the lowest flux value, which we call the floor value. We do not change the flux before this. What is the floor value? 10.4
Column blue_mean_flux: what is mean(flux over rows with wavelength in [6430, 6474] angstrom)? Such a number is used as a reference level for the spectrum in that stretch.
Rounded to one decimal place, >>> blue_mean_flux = 11.8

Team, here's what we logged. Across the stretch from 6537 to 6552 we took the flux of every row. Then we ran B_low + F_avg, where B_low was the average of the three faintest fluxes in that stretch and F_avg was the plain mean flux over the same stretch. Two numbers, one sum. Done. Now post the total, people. 24.9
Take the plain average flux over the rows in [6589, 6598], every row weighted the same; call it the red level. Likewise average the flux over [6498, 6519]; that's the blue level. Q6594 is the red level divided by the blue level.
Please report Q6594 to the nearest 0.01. 1.03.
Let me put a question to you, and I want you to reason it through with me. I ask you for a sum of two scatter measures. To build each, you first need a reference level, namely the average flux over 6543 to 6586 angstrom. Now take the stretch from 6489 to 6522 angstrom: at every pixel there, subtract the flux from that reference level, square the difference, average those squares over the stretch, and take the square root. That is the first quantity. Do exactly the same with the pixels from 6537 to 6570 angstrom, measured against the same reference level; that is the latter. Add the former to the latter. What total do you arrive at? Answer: 1.68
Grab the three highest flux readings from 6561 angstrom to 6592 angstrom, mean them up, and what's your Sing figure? 12.1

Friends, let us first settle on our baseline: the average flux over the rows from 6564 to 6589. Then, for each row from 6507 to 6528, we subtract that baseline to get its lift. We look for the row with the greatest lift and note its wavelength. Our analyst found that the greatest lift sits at 6526.71 angstrom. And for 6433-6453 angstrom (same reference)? 6443.09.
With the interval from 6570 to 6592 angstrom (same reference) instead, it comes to 6587.10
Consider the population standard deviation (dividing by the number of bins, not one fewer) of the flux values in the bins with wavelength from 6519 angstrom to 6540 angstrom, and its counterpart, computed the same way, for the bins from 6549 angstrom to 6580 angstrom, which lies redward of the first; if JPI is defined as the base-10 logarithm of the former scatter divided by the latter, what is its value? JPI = -0.5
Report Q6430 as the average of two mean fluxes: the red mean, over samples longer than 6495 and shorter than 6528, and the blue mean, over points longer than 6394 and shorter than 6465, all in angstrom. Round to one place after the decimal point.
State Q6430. 11.8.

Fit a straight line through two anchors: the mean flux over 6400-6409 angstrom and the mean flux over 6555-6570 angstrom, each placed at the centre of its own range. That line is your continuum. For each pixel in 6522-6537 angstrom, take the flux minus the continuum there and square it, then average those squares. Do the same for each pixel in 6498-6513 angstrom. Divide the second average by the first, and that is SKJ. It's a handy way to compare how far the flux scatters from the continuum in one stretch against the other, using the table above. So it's 0.43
